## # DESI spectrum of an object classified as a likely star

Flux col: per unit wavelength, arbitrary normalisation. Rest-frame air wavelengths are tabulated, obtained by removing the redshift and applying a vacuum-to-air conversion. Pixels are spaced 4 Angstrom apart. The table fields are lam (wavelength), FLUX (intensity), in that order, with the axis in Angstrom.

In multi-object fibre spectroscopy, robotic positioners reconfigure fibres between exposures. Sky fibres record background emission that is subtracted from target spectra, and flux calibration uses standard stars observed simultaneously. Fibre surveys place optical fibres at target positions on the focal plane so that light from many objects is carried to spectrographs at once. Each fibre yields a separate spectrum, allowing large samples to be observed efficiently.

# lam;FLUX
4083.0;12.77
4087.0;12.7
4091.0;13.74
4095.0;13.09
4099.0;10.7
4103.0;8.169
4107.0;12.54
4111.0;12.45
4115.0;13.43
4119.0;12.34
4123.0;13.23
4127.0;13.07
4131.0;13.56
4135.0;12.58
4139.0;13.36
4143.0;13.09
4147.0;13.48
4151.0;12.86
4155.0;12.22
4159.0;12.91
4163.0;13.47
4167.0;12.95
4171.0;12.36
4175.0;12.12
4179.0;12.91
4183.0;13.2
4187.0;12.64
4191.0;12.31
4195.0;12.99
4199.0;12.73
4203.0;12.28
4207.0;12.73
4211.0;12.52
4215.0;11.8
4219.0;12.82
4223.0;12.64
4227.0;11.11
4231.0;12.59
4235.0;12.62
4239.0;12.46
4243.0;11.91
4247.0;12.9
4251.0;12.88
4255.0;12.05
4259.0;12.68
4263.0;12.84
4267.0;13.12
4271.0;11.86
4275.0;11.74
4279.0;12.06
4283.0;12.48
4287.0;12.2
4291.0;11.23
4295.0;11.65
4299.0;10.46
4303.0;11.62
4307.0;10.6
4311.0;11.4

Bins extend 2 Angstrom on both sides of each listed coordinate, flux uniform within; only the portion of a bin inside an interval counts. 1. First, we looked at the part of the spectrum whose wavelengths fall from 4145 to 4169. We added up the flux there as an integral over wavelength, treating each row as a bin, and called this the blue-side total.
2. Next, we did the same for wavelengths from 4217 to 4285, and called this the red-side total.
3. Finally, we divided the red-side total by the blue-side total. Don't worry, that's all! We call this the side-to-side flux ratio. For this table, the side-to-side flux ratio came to 2.7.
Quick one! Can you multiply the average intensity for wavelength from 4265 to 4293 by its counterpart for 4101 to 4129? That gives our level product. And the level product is 147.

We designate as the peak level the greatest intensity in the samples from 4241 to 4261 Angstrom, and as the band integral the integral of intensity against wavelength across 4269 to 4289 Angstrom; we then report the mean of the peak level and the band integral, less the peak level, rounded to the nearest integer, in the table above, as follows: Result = 114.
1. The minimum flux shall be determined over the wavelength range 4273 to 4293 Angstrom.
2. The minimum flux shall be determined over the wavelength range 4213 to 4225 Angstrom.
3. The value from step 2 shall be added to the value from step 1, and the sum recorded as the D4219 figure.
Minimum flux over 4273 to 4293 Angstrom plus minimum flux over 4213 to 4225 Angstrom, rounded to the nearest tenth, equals 23.0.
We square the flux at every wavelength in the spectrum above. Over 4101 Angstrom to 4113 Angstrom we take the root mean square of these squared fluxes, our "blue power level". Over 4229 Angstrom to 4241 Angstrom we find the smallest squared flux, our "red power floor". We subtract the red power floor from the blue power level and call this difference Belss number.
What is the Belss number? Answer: -22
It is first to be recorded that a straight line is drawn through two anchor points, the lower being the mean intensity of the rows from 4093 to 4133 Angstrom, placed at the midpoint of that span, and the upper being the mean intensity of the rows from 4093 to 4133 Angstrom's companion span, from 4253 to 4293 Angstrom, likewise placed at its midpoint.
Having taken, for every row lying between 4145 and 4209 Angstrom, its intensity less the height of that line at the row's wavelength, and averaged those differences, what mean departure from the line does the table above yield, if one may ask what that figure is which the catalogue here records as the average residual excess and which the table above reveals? 0.51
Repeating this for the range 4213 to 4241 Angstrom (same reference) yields 0.06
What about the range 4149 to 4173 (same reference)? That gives 0.55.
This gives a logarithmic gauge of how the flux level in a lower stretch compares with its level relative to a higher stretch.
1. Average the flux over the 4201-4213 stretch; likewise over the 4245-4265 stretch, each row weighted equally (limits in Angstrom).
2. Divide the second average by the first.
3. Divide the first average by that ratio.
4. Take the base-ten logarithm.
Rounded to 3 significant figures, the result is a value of 1.09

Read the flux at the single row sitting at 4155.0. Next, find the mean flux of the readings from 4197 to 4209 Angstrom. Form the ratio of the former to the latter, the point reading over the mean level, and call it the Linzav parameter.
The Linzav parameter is 0.97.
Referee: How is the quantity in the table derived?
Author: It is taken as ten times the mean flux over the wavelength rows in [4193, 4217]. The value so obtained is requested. 125.1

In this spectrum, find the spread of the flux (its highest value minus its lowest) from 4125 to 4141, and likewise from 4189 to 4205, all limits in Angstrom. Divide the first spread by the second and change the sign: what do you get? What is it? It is -1.38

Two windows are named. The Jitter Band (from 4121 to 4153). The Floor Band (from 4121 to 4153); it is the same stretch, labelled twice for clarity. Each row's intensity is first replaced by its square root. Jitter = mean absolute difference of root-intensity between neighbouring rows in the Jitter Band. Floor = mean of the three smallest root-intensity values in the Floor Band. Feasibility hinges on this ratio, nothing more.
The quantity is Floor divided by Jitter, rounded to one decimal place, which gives 49.3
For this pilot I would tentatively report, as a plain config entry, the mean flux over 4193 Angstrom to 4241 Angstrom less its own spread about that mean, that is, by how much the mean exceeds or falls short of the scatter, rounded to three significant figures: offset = 11.9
